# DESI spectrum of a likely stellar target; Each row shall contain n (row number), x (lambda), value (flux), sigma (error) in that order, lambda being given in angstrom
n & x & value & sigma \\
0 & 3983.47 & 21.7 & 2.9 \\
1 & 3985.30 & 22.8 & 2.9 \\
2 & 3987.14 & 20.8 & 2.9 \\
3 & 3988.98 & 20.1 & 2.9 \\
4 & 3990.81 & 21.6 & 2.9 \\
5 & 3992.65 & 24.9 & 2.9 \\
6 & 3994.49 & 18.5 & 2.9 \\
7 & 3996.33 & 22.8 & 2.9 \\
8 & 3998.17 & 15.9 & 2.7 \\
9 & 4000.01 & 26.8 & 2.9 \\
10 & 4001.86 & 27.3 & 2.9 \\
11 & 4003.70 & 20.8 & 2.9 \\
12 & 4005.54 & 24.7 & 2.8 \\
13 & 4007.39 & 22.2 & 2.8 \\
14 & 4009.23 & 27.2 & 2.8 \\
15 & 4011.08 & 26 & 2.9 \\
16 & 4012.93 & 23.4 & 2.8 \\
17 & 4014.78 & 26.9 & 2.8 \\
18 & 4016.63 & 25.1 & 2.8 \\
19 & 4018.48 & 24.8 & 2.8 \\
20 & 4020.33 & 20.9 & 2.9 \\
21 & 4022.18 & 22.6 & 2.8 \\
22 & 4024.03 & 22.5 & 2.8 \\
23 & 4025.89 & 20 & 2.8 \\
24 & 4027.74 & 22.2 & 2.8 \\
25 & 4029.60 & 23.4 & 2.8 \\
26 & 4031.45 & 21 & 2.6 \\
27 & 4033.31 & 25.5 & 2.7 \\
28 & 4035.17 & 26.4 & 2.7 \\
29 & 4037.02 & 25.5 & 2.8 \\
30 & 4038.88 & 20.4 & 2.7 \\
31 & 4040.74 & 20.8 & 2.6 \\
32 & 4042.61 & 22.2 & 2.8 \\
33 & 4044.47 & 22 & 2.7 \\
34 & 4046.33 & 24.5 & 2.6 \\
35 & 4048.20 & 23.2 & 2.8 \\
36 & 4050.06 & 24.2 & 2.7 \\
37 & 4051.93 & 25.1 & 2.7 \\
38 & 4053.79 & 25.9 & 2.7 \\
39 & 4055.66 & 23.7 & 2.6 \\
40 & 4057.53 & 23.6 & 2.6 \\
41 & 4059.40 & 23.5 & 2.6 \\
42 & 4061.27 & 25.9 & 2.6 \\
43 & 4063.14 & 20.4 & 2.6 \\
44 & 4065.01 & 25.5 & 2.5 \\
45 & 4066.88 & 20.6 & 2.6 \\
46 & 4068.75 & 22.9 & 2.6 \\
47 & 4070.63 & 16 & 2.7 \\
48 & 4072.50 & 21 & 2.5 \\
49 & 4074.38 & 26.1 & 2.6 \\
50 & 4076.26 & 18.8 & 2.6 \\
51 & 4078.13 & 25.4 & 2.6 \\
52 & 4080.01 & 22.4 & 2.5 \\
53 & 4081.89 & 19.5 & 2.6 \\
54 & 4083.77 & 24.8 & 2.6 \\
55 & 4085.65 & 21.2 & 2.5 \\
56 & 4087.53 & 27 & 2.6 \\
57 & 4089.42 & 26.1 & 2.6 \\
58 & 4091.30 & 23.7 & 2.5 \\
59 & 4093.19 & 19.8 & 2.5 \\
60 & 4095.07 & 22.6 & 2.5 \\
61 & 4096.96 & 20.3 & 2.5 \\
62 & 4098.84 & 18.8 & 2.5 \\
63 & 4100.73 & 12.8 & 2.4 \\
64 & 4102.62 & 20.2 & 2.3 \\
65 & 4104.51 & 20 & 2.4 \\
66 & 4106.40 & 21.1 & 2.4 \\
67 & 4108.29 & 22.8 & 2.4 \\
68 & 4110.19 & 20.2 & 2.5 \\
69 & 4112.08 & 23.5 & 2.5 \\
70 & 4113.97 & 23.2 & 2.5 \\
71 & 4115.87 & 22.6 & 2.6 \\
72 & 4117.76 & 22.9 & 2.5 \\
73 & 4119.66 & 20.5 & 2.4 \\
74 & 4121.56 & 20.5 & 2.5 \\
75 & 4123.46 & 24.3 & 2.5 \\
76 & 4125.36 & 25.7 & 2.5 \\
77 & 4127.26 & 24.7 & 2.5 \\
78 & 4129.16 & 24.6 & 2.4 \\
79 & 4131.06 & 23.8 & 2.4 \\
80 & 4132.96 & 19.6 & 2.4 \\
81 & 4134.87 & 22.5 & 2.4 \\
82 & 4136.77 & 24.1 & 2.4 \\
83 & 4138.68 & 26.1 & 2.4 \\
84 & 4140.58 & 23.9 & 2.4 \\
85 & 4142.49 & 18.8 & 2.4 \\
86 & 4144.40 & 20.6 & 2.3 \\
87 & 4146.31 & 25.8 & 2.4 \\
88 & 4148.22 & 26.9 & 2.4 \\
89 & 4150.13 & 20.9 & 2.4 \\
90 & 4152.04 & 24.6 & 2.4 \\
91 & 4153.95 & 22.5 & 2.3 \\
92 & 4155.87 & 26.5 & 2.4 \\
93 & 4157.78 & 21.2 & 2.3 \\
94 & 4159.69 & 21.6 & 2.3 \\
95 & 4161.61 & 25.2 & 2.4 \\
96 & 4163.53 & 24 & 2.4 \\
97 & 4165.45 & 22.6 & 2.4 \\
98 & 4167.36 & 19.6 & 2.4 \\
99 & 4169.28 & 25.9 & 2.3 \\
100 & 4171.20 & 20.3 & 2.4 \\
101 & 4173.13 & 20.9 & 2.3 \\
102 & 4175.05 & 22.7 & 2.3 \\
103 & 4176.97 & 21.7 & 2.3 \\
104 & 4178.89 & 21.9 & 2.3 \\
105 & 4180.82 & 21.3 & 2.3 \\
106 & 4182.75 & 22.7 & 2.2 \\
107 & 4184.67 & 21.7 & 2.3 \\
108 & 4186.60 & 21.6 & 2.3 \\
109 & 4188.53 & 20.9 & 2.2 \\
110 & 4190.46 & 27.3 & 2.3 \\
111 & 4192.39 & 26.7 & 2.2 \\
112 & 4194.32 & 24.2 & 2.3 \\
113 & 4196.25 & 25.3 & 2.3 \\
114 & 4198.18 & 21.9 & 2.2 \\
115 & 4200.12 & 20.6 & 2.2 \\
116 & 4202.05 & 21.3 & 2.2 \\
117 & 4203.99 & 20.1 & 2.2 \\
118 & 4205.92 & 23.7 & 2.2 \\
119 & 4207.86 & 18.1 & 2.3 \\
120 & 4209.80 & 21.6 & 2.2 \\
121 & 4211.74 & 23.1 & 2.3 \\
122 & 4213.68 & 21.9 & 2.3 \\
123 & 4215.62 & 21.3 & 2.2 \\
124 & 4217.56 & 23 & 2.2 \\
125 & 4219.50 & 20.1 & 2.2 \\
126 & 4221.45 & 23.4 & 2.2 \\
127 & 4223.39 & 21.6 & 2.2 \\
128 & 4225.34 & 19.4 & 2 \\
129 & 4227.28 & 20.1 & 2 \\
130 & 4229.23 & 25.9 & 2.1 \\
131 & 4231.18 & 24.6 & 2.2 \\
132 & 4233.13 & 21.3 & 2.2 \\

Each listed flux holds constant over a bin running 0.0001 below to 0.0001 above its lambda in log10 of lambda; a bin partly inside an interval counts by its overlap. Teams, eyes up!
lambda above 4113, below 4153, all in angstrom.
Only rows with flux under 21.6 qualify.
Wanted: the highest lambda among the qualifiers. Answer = 4150.13 angstrom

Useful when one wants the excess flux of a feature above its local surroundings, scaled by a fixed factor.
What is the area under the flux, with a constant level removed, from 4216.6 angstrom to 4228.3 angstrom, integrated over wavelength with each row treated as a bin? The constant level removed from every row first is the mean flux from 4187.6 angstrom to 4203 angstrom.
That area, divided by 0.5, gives -53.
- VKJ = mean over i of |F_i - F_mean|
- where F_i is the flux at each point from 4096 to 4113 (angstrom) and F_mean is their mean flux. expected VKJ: 1.85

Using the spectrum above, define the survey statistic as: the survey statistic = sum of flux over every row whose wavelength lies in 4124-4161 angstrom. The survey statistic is 444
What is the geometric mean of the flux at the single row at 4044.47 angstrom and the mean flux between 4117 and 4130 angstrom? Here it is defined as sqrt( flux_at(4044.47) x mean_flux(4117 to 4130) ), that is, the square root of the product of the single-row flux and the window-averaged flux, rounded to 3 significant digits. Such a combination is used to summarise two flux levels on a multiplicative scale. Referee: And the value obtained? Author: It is 22.6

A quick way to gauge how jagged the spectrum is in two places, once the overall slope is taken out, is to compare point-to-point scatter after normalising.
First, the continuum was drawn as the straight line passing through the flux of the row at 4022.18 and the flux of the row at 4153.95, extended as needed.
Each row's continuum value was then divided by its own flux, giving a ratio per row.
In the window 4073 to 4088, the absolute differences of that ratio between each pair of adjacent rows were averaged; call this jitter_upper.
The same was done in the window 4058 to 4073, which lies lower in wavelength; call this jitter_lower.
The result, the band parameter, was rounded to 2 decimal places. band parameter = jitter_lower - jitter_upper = 0.01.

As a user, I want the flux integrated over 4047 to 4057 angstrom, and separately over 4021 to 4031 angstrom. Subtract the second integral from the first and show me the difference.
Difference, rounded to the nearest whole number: 23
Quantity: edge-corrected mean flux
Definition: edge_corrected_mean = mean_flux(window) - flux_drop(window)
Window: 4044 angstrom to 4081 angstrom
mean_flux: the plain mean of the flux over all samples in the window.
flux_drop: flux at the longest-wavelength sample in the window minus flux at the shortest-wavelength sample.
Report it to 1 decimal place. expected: 22.6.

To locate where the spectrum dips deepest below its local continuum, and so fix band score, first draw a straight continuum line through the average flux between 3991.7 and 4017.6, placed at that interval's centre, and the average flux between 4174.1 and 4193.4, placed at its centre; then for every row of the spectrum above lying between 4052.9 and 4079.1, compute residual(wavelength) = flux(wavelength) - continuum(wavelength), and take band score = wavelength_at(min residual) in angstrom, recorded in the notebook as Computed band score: 4070.63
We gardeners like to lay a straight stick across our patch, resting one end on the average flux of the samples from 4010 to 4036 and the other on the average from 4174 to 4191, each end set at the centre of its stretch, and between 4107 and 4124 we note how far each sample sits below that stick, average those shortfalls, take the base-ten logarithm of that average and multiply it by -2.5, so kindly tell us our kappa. 0.47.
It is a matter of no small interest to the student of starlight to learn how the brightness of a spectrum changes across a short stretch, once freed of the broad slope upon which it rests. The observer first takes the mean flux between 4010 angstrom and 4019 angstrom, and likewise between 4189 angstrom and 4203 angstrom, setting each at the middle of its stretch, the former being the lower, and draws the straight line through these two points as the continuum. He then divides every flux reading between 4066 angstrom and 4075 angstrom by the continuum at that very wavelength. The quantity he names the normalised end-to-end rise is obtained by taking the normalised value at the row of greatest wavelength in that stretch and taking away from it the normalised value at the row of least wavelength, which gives 0.22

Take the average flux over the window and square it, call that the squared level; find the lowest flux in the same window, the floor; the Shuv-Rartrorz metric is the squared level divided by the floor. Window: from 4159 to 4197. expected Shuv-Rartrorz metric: 26.8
